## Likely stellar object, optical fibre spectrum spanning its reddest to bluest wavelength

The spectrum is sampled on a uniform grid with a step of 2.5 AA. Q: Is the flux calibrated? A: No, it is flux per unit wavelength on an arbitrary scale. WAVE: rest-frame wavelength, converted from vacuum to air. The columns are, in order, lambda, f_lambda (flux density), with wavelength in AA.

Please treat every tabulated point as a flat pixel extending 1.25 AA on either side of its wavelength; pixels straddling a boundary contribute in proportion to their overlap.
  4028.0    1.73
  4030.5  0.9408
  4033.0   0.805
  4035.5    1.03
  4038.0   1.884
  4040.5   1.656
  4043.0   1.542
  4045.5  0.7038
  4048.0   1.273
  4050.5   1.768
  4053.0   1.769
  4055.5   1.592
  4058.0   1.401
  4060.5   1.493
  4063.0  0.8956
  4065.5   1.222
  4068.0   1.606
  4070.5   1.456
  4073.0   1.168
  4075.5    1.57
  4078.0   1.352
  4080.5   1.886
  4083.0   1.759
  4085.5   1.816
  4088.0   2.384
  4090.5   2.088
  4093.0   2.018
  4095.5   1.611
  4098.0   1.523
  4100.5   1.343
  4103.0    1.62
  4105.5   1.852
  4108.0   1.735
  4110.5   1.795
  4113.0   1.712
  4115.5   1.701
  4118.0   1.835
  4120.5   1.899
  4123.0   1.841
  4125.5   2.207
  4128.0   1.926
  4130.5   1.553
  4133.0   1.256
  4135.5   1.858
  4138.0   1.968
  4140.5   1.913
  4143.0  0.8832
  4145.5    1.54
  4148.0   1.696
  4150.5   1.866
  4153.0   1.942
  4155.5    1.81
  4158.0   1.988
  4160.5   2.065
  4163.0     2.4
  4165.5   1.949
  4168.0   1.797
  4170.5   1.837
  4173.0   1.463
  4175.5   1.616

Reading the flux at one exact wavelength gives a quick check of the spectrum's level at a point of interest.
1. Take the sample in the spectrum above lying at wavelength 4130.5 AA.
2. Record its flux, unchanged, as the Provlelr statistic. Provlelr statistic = 1.553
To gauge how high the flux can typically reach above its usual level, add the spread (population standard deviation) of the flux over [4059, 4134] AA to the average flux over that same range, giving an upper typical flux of 1.99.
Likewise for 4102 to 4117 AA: 1.81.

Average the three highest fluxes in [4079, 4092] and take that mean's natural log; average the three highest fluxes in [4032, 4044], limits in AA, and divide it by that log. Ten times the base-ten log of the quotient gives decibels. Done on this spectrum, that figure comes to 3.5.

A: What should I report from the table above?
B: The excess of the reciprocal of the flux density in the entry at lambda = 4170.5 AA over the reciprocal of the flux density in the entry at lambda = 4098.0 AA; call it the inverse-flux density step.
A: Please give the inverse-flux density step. -0.11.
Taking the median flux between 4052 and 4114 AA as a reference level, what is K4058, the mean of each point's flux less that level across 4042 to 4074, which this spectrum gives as -0.235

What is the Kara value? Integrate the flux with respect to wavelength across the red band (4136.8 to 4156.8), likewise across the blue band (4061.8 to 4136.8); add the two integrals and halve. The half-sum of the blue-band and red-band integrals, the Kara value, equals 80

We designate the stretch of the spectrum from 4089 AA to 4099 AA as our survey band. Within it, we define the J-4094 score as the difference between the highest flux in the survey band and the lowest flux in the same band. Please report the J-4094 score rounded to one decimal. 0.6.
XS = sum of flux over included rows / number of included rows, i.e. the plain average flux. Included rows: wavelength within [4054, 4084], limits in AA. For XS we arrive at 1.450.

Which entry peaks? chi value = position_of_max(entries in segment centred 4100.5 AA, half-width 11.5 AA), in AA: 4090.5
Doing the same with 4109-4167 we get 4163.0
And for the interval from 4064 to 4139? 4088.0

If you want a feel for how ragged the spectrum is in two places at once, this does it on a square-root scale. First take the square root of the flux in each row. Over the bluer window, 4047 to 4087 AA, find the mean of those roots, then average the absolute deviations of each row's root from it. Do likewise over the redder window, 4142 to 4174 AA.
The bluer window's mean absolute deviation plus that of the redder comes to 0.19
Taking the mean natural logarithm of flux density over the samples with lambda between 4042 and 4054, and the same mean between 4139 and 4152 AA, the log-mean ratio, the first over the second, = 0.7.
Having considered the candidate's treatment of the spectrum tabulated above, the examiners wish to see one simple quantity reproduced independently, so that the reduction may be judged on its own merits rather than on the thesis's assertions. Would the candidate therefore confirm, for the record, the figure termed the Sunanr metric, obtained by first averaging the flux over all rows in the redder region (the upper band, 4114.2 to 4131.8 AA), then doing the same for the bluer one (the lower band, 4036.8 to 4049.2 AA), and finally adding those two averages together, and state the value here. 3.26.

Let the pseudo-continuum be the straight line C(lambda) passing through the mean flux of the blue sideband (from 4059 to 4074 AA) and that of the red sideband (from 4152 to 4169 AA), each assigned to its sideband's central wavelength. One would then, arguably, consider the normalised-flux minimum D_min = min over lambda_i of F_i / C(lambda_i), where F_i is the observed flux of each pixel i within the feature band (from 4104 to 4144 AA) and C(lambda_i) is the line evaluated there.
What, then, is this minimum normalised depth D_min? 0.47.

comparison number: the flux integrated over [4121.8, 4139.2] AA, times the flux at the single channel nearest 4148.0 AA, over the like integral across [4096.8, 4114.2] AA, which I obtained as 1.85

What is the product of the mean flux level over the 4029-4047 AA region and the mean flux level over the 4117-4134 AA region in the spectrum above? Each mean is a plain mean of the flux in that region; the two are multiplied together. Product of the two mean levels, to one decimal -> 2.2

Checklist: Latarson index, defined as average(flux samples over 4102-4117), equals 1.74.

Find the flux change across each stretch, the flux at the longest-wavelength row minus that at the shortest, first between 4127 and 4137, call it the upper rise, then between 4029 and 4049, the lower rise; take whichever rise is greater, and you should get 0.33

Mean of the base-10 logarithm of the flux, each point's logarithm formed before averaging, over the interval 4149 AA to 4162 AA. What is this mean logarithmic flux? 0.29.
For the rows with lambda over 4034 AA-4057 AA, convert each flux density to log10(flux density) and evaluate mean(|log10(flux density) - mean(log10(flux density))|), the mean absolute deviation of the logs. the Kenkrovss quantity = 0.11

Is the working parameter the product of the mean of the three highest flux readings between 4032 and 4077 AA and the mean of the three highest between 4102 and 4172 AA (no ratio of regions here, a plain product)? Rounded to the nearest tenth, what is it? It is 4.0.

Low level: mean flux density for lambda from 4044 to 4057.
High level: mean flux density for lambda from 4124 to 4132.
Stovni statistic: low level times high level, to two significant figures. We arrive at 2.7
